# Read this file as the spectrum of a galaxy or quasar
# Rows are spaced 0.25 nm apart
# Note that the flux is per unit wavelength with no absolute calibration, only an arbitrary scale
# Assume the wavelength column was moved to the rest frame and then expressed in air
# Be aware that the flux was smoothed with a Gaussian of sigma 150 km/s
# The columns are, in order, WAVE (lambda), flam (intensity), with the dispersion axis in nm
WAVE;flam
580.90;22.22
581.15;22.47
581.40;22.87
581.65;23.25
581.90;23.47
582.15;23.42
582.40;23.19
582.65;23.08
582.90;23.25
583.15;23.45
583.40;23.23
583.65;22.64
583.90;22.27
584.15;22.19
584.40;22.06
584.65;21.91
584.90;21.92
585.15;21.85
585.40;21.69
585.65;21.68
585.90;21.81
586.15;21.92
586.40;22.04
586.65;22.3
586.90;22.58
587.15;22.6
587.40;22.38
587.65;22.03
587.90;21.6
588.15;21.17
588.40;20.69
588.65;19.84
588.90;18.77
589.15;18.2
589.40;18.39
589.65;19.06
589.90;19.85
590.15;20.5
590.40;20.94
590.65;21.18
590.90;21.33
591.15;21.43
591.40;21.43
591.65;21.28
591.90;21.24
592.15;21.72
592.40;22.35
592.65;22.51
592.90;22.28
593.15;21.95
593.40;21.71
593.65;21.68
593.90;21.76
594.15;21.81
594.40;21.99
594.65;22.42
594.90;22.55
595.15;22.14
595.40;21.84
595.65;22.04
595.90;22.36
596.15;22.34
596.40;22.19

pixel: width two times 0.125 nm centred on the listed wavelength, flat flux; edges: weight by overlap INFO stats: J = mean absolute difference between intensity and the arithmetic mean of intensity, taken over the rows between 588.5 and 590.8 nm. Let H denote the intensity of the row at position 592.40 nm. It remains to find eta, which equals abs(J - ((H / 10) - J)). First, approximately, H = 22.35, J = 0.9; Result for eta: 0.4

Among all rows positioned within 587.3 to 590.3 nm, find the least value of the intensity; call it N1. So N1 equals 18.2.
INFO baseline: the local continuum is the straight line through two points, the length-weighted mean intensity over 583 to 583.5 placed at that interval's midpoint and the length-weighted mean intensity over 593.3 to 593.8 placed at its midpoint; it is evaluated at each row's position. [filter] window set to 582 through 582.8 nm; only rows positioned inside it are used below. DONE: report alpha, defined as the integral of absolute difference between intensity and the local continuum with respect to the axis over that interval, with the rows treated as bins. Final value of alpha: 0.2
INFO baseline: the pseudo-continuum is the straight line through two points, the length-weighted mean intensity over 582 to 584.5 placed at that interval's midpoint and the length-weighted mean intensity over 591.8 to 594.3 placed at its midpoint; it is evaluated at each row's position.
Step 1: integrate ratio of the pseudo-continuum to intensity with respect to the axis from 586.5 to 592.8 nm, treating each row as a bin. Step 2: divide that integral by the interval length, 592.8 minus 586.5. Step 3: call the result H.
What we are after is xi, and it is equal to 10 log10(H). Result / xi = 0.26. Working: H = 1.06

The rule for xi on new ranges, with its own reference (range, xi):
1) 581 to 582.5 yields -0.01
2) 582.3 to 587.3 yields 0.07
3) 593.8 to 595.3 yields -0.07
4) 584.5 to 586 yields 0.17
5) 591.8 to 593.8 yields 0.00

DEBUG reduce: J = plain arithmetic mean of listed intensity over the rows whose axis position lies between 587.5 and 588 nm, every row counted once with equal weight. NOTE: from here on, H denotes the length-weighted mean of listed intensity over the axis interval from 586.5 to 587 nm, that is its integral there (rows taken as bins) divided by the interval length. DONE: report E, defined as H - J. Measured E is 0.6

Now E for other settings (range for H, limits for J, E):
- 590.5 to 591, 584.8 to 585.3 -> -0.6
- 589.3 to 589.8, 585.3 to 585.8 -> -2.9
